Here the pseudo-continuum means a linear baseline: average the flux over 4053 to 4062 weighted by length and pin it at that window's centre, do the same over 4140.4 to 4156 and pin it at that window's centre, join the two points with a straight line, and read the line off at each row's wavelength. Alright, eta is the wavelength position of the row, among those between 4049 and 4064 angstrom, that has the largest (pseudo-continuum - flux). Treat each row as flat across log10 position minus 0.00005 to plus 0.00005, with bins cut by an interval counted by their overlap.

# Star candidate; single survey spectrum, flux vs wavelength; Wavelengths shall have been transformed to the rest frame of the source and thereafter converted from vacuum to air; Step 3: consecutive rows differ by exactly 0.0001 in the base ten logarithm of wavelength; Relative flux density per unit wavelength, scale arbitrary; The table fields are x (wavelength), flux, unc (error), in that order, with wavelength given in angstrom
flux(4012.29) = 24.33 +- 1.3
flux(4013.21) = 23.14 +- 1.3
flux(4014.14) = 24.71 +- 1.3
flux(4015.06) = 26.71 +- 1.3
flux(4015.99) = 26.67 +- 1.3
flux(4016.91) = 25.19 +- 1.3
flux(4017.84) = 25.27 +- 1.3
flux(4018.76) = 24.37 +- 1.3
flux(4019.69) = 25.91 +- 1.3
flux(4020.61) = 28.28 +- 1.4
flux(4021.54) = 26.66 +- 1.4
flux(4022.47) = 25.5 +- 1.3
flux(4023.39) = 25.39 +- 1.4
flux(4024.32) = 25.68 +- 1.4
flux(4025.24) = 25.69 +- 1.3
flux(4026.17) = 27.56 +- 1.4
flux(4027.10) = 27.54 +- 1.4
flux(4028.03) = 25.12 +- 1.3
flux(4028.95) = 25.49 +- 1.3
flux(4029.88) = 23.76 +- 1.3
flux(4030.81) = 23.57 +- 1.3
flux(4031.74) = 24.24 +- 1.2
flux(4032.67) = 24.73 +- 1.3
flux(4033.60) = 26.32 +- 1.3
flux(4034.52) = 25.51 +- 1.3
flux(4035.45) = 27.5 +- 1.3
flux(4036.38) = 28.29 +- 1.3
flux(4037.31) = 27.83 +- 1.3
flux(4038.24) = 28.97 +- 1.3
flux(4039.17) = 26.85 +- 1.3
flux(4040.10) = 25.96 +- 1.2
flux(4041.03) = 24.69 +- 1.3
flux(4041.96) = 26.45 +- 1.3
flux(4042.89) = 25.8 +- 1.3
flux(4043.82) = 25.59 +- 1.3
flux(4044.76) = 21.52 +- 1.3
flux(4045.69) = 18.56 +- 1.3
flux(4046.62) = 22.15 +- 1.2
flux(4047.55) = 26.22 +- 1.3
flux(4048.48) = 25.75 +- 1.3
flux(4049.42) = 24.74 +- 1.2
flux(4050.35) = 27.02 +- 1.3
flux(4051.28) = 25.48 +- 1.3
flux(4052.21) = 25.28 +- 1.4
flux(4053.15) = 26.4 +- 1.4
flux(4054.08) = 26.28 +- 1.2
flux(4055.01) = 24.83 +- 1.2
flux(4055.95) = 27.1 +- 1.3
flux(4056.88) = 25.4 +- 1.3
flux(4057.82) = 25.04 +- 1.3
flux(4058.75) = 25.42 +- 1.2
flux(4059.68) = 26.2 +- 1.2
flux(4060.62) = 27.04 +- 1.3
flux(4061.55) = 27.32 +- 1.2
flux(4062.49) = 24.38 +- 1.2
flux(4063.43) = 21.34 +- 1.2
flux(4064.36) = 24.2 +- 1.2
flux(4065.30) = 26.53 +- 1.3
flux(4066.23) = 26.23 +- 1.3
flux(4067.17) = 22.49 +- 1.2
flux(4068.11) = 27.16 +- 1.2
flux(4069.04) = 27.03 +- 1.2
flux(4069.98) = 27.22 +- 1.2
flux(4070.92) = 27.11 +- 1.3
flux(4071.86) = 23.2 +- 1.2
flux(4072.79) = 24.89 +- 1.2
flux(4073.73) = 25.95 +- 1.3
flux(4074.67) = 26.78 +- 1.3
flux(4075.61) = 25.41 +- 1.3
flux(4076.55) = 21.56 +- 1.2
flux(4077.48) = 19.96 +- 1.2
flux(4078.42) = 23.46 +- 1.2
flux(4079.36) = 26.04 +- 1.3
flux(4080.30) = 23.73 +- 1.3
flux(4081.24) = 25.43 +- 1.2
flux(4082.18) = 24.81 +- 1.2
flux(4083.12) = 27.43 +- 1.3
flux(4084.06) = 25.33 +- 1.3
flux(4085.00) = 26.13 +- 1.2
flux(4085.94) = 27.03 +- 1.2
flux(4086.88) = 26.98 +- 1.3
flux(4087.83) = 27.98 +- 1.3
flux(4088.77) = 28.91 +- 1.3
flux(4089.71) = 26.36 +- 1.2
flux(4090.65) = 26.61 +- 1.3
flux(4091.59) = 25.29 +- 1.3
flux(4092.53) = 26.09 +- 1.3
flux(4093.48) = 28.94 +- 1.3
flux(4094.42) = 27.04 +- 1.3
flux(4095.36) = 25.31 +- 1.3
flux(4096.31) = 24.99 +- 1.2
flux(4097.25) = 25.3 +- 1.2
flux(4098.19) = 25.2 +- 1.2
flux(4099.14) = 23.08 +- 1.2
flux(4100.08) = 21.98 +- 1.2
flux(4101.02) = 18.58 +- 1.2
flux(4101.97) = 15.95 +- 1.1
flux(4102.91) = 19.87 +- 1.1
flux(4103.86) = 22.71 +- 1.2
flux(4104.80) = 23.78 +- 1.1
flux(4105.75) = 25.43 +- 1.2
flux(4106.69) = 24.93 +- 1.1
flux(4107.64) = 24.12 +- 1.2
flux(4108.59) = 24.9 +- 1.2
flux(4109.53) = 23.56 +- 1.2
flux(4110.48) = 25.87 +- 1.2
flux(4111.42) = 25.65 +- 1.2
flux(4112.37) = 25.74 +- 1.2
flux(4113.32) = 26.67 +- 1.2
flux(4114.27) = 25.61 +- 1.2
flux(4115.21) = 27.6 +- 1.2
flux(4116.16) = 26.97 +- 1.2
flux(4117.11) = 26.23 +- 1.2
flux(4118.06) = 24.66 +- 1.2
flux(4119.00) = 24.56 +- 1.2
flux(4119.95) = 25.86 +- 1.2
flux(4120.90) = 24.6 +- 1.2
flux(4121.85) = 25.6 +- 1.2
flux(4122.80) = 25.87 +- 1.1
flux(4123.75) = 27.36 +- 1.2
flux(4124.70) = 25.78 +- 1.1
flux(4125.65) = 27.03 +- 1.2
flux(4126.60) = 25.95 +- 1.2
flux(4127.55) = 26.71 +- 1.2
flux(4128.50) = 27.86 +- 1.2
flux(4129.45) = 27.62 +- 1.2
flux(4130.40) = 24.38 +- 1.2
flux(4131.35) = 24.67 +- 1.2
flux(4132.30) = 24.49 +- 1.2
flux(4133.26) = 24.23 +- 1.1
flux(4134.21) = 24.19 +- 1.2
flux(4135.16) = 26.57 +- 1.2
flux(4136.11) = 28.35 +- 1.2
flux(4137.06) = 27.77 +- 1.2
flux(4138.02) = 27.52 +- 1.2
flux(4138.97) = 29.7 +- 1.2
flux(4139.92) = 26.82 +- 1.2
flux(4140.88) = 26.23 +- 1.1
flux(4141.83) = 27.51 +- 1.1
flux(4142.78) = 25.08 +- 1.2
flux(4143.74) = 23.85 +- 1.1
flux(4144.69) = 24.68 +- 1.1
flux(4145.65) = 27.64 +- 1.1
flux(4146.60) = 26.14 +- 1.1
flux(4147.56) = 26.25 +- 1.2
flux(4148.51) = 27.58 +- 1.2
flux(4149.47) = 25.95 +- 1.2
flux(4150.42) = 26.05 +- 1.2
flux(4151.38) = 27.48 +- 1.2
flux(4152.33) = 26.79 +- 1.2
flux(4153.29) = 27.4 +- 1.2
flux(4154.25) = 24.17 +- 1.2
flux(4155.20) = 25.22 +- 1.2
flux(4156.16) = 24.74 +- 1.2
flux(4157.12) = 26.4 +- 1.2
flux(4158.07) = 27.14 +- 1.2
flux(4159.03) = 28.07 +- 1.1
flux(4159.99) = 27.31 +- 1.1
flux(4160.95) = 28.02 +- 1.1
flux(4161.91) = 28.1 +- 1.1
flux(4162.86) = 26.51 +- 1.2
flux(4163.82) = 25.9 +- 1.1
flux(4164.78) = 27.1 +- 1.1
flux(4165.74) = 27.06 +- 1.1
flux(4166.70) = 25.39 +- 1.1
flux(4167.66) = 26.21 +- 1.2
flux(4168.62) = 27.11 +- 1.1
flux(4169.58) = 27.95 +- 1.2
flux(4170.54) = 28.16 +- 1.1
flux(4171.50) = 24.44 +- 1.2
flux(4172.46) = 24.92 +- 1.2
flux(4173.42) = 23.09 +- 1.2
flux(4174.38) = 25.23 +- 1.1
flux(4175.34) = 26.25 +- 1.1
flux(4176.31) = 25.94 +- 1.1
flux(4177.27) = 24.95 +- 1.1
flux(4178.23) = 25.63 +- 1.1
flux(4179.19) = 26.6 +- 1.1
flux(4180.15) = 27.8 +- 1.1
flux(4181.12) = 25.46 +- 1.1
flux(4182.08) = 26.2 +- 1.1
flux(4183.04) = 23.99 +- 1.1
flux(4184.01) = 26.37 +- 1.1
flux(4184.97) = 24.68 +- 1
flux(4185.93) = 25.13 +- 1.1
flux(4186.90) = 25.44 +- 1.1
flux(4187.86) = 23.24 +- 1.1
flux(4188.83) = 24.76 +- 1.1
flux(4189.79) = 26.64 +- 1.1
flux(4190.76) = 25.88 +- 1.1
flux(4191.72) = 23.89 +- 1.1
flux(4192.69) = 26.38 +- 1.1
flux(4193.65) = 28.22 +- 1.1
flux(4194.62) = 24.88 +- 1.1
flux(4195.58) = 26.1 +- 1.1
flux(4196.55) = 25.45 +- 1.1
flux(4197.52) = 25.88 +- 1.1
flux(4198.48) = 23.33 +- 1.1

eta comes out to 4063.43 angstrom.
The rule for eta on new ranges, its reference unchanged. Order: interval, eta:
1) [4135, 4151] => 4143.74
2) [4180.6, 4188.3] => 4187.86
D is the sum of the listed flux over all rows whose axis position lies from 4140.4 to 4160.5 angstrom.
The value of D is 552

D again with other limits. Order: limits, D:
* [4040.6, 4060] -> 526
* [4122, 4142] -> 557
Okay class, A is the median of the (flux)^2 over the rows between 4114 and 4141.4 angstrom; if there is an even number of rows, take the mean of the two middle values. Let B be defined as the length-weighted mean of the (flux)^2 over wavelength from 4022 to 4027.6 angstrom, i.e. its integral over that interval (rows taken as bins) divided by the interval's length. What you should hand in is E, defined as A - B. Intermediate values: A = 688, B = 688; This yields 0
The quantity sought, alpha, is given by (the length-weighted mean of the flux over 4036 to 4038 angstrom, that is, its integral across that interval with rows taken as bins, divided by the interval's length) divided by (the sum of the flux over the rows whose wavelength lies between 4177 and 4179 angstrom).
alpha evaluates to 0.556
